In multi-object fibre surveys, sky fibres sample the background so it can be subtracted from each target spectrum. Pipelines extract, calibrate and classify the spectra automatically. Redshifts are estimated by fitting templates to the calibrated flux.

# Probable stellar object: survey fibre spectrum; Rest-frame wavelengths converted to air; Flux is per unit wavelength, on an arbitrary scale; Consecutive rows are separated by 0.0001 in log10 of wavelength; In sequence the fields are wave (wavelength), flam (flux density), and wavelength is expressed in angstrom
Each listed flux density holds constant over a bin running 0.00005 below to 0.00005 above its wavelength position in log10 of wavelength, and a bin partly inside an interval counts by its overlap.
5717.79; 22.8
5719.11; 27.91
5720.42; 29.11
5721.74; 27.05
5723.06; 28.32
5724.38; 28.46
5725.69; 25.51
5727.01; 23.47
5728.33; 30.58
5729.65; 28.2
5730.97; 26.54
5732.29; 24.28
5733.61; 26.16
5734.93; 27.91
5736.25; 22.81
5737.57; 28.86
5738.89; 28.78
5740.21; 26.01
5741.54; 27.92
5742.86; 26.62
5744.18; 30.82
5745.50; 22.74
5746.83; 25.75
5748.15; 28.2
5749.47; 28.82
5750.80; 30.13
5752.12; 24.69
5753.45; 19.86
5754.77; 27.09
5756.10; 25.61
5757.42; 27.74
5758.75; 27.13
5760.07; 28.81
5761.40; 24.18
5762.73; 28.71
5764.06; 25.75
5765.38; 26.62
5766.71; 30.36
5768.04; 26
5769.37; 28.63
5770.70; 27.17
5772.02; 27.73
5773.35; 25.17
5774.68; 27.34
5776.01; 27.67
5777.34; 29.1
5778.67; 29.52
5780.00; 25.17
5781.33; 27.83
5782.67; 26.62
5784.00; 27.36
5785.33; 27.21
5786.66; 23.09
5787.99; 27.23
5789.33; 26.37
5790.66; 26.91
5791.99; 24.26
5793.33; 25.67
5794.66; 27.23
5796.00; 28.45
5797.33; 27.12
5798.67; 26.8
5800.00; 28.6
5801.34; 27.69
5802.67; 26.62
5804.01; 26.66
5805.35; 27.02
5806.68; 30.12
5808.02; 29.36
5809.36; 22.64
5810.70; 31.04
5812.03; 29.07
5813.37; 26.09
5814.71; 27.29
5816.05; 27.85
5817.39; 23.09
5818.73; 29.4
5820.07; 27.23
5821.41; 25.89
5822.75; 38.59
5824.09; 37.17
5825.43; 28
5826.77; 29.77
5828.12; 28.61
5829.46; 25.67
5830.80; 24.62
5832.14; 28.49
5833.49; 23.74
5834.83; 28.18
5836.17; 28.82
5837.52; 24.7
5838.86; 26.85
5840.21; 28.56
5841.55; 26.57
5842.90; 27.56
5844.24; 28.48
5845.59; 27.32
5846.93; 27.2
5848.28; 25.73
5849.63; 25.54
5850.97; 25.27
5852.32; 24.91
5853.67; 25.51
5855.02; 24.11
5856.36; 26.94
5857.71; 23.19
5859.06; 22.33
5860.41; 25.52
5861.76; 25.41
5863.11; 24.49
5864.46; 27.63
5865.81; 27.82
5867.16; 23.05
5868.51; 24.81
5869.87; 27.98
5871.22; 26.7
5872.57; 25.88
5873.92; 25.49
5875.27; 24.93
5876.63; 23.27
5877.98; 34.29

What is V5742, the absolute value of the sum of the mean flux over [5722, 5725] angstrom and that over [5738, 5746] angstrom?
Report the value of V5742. 55.5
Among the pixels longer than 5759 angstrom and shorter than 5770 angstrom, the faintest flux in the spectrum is 24.18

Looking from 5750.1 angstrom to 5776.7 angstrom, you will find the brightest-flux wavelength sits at 5766.71 angstrom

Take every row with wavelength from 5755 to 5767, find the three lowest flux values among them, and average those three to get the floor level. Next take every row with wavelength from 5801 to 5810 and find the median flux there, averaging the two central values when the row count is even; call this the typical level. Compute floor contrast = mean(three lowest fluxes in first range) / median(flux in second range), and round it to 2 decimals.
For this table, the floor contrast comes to 0.93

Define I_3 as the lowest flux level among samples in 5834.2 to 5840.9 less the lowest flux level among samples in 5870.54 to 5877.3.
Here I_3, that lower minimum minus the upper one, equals 1.4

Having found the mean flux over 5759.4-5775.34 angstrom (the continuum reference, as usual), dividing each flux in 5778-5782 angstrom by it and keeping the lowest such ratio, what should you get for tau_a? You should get 0.925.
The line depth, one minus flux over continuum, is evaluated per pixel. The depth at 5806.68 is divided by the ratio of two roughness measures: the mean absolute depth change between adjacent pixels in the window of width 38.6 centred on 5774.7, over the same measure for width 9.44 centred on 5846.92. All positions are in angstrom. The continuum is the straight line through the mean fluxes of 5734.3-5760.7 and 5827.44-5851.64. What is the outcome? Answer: -0.04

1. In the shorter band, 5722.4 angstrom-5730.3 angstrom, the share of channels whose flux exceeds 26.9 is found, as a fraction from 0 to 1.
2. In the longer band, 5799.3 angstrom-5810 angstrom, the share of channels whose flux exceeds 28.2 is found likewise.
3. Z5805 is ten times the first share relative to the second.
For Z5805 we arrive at 18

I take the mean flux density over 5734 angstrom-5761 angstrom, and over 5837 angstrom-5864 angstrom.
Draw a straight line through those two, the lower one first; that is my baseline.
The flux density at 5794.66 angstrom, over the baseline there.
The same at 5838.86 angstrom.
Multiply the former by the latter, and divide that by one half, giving 2.1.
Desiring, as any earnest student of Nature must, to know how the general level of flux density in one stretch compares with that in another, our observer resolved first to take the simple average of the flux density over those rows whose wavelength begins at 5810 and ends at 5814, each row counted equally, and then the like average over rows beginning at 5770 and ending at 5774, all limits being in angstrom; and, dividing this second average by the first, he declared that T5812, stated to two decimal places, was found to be 0.93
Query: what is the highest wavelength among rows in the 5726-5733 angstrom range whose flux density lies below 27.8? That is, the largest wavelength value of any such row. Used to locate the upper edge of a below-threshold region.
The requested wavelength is 5732.29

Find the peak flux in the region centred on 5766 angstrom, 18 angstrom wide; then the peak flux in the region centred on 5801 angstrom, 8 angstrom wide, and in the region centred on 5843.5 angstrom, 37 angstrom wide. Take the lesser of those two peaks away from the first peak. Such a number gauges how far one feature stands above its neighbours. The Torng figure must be 1.8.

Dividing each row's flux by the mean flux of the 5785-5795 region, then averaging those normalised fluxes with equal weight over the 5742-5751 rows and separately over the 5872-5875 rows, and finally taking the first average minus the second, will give 0.07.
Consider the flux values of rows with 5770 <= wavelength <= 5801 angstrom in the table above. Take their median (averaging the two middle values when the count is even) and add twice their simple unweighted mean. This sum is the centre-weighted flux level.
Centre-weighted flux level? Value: 81.1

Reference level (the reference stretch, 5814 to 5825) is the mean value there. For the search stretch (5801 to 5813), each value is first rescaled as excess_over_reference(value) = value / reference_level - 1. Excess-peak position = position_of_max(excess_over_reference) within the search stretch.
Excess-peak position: 5810.70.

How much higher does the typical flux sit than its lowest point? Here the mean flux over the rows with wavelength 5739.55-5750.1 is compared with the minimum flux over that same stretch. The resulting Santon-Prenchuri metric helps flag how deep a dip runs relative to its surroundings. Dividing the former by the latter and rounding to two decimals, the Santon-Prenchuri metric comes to 1.19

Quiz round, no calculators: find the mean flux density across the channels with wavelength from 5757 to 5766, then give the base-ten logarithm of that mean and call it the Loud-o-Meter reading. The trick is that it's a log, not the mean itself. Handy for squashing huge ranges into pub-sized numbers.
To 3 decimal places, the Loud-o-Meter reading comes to 1.431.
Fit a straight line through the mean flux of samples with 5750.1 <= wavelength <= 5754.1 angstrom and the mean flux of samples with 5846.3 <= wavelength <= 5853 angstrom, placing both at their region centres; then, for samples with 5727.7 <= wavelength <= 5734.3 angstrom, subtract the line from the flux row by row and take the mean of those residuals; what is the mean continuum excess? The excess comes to 2.4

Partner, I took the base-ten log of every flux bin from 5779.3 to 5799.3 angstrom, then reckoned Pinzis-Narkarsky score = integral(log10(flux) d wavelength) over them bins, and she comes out 28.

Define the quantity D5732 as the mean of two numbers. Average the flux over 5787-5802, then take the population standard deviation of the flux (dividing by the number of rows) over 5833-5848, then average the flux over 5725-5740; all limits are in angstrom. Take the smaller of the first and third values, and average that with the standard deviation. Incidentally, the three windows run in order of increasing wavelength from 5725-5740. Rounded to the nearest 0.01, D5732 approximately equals 14.09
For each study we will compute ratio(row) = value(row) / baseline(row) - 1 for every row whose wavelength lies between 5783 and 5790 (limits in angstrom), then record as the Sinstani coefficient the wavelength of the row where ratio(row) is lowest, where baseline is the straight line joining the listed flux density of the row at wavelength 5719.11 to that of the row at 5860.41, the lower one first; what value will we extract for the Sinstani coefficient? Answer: 5786.66 angstrom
